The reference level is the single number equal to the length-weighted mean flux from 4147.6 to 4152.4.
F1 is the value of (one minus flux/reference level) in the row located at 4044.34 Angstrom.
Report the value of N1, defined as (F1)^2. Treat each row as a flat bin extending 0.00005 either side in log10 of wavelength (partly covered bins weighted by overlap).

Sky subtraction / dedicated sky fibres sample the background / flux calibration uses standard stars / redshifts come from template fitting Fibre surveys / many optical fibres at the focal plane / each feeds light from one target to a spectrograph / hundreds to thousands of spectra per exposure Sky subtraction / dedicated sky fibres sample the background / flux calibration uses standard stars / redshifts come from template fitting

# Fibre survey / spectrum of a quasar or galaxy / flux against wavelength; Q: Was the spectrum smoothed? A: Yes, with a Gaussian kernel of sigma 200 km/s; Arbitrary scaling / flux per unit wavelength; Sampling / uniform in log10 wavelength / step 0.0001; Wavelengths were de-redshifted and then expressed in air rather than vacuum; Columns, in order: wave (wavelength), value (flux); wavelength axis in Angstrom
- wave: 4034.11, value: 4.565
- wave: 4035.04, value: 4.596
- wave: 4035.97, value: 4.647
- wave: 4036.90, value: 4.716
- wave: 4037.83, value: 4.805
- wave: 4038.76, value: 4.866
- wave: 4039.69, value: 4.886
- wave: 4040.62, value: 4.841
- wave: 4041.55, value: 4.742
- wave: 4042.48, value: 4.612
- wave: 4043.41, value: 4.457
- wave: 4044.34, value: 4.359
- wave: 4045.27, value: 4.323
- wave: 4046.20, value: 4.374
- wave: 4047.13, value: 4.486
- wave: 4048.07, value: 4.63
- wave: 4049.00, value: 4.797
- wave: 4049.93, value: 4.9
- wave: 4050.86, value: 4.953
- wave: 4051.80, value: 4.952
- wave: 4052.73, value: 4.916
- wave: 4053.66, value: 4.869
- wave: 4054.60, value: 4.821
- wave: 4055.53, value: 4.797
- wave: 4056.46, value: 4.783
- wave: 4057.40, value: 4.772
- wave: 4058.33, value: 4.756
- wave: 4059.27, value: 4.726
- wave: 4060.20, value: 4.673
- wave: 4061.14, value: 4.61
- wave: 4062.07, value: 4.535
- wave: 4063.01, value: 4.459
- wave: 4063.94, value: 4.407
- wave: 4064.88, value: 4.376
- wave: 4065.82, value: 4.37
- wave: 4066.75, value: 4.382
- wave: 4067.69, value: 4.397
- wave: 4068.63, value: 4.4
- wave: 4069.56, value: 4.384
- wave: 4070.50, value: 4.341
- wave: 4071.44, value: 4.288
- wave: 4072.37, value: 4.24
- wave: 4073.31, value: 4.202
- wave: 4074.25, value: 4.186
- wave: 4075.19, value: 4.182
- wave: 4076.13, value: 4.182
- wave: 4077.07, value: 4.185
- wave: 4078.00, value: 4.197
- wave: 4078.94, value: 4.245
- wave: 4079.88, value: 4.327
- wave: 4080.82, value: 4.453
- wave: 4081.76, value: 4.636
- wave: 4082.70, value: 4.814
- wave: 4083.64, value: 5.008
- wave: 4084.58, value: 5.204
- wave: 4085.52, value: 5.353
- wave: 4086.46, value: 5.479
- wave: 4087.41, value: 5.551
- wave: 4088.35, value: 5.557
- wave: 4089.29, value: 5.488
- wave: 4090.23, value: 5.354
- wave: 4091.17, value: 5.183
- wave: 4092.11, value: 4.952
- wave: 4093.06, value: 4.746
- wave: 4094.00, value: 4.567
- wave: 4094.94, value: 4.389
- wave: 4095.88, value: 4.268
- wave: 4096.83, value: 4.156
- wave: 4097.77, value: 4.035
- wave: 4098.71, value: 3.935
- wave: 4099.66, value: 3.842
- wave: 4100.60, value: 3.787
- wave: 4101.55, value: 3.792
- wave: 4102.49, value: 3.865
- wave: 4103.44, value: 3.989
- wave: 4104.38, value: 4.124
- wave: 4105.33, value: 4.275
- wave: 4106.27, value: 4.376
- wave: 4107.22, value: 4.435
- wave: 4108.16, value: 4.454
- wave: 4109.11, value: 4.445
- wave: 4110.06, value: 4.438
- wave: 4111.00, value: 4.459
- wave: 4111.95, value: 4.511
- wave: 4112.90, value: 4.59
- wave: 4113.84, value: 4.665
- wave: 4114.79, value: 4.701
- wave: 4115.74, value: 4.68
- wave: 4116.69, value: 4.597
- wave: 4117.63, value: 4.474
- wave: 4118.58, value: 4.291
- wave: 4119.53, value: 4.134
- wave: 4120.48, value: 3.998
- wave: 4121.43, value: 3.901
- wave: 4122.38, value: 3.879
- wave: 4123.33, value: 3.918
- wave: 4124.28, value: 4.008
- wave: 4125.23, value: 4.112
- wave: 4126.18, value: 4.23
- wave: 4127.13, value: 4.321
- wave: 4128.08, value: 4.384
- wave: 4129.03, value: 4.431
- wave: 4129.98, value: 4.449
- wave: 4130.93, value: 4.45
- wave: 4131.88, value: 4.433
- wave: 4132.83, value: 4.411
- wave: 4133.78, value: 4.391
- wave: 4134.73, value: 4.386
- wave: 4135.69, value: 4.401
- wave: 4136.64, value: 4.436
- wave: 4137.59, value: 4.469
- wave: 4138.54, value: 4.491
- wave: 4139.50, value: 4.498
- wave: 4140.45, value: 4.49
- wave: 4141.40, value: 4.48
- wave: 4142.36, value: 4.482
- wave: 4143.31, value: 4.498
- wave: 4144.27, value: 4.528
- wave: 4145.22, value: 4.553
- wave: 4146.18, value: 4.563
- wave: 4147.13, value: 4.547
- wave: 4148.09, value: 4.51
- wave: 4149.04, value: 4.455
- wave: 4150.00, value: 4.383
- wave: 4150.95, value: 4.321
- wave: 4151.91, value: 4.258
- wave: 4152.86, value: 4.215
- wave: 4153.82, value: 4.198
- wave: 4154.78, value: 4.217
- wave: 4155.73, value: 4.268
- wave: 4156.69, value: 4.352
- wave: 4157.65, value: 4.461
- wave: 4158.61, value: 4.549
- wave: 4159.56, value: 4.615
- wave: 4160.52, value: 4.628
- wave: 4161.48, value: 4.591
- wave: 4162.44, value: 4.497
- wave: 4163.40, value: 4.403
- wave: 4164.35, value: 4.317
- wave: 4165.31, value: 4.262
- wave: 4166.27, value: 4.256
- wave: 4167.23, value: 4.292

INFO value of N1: 0.0000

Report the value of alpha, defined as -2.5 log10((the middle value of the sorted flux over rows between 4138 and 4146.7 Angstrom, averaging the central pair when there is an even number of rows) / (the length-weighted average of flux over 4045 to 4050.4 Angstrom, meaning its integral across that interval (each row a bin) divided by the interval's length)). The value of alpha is 0.024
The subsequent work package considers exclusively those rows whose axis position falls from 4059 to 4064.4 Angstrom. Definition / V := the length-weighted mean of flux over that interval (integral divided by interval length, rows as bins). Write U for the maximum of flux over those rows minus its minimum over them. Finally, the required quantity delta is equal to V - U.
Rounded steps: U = 0.32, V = 4.57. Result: 4.2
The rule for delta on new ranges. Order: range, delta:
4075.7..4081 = 4.0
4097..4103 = 3.6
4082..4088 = 4.5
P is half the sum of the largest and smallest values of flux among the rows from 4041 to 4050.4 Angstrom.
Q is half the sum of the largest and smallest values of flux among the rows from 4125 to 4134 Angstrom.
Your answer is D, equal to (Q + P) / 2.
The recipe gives 4.45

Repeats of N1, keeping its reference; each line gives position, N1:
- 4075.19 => 0.0022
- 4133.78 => 0.0000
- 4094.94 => 0.0000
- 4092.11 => 0.0165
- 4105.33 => 0.0007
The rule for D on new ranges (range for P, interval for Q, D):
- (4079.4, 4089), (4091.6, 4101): 4.66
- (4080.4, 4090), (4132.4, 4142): 4.72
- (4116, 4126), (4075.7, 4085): 4.47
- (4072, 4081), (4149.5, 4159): 4.35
